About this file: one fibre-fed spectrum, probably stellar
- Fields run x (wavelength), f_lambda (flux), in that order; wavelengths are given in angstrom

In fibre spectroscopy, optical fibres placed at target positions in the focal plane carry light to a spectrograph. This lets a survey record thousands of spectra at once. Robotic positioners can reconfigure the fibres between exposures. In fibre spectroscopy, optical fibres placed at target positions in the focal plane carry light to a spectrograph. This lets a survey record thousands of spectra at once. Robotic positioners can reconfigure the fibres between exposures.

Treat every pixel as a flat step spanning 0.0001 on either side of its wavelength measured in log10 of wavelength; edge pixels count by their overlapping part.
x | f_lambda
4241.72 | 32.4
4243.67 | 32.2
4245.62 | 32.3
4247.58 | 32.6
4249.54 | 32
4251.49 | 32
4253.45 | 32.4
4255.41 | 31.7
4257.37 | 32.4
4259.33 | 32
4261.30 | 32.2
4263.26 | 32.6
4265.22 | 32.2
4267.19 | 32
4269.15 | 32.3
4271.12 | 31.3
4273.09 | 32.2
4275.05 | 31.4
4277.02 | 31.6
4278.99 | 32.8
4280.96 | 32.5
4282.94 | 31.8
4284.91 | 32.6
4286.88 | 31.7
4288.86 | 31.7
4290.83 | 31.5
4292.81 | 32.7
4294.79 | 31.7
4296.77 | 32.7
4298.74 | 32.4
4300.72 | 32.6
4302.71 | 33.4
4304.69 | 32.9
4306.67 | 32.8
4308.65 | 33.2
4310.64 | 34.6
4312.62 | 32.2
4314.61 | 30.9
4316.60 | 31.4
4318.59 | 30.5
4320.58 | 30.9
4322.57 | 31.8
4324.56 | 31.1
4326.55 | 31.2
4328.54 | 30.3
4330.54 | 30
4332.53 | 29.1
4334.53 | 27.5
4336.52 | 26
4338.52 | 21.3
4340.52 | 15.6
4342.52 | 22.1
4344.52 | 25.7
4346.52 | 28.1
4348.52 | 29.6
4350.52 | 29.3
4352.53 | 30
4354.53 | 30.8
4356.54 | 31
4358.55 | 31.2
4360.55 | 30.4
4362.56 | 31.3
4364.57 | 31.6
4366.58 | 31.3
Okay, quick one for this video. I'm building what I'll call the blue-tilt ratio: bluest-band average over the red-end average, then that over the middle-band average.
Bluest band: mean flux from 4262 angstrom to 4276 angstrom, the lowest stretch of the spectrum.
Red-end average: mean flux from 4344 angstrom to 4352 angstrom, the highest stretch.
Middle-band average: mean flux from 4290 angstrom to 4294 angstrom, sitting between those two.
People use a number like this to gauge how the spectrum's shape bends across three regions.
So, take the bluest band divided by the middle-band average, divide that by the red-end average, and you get 0.035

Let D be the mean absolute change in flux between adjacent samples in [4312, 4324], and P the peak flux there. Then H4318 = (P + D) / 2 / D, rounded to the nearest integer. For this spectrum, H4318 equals 21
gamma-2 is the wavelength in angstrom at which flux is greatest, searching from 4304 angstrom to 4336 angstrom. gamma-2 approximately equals 4310.64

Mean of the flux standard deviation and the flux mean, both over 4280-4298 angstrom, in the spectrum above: 16.3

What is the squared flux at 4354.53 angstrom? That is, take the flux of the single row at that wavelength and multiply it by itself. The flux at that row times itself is 949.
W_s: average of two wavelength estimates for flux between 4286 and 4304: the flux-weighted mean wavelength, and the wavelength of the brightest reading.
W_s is 4298.8 angstrom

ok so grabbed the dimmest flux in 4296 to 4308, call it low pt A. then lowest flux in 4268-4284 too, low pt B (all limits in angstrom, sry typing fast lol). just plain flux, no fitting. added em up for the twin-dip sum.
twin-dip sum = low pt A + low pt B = 64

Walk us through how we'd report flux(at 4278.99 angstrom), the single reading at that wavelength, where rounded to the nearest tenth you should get 32.8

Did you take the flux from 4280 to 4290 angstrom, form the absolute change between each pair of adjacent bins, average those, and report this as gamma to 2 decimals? 0.60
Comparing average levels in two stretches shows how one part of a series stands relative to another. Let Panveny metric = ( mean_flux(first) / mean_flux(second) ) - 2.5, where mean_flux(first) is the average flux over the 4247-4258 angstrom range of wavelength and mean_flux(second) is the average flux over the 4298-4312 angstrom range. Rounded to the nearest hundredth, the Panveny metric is -1.53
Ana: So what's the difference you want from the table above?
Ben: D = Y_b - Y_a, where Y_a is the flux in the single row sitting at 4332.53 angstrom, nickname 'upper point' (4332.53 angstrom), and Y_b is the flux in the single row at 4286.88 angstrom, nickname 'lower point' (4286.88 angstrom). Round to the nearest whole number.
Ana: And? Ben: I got 3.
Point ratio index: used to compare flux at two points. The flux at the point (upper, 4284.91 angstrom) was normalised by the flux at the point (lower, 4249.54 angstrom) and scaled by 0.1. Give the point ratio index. 0.102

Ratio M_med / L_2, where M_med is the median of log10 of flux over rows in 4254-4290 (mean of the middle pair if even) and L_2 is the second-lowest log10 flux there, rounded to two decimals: 1.01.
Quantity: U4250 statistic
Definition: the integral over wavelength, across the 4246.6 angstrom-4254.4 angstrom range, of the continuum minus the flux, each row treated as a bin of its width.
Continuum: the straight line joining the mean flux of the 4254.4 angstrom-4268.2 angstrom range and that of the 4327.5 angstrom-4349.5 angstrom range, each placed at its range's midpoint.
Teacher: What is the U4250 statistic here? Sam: 6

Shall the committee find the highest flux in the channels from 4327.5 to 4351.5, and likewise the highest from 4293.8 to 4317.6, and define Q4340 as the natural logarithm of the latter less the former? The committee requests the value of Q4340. 1.5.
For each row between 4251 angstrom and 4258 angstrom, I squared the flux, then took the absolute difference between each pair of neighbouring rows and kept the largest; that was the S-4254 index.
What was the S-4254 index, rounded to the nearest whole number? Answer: 45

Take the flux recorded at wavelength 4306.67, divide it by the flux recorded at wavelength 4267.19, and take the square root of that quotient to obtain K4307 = 1.01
